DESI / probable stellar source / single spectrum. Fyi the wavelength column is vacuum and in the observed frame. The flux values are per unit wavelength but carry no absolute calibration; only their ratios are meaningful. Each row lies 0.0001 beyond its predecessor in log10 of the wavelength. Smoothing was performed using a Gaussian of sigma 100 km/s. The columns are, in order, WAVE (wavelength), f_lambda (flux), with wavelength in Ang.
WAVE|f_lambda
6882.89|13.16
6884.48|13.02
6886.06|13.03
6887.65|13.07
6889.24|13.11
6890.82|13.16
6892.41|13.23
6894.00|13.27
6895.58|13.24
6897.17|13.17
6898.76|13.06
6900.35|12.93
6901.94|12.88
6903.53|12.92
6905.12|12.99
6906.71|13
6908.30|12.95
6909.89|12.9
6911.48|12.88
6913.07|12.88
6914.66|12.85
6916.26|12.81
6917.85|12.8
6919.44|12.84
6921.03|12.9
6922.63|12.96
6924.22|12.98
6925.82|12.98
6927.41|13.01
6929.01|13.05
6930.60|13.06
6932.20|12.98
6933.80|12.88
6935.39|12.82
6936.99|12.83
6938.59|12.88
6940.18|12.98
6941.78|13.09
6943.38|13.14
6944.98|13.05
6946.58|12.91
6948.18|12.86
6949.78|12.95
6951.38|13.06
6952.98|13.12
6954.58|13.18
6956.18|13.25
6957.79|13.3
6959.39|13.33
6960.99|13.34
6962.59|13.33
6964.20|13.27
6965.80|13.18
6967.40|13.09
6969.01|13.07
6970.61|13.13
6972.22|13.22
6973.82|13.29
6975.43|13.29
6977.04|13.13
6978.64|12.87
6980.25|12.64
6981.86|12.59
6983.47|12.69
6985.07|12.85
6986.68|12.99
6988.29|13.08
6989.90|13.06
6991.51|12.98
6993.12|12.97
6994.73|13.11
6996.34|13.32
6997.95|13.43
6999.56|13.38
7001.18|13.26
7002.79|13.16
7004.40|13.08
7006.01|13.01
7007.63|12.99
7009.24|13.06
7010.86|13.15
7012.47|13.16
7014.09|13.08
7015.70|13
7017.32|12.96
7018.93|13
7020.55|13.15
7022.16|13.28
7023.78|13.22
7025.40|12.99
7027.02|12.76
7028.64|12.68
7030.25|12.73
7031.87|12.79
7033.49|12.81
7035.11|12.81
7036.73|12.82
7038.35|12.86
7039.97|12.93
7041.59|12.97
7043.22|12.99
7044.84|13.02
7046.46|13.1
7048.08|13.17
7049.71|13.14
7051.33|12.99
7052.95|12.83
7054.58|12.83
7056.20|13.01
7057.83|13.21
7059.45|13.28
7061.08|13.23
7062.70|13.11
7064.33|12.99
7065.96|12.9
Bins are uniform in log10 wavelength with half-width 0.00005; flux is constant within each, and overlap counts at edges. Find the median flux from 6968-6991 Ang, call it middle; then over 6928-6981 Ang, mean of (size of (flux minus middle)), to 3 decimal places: 0.143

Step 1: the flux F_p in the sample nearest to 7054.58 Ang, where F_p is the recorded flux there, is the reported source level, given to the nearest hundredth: 12.83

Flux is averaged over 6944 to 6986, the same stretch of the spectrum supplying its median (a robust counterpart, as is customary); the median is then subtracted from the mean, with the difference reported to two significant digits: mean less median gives -0.048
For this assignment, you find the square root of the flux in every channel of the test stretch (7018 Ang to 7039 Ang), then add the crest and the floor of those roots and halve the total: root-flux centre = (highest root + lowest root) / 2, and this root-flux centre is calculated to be 3.60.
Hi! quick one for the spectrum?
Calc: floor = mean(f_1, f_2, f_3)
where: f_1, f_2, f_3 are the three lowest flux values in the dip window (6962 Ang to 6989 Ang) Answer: 12.6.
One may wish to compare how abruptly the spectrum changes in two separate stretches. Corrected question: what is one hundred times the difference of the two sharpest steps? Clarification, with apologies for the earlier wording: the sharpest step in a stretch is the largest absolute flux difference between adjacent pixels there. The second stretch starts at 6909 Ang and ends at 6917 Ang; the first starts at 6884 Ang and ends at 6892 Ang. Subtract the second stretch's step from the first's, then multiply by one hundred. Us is 1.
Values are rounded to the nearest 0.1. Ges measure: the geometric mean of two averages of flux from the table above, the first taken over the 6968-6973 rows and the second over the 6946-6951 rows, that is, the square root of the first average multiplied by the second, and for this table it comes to 13.0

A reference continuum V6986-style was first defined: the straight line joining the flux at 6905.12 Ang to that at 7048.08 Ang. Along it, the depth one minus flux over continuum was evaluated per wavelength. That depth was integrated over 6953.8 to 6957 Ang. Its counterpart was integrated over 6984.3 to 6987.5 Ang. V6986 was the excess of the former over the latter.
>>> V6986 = -0.08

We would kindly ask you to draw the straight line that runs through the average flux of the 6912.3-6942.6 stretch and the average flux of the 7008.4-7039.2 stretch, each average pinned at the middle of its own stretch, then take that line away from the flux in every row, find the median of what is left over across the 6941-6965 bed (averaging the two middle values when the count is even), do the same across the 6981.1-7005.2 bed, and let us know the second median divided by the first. 0.6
